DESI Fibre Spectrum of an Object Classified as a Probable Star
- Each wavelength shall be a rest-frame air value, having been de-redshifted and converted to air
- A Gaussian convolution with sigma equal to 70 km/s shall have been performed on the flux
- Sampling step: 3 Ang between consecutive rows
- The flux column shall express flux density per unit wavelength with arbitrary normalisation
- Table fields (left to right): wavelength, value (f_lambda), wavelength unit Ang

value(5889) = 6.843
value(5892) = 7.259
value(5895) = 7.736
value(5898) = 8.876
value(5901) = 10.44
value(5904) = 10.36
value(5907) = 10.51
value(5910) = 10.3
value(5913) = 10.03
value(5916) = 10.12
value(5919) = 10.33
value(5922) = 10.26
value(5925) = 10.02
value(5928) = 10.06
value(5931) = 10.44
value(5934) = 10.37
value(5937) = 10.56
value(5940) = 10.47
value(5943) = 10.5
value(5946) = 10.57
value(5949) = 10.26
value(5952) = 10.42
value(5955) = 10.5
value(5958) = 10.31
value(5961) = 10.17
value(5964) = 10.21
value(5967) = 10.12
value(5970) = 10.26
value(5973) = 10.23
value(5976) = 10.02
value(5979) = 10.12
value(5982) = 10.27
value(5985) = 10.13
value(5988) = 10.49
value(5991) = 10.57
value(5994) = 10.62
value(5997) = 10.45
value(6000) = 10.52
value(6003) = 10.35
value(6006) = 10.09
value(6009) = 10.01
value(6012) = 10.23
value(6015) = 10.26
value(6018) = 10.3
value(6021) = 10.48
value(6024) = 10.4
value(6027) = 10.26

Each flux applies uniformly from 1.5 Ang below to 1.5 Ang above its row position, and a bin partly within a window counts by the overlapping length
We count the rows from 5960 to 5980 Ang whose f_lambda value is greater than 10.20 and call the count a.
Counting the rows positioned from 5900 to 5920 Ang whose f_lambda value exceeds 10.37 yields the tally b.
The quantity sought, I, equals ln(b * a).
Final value 1.8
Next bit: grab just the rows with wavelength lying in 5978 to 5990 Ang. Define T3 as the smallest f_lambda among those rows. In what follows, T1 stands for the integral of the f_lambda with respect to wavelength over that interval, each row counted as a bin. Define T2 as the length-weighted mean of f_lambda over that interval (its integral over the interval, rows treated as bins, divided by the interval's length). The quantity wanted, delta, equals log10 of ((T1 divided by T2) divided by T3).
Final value 0.074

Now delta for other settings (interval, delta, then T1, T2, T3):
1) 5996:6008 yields 0.075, 124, 10.3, 10.09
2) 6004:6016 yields 0.079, 122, 10.2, 10.01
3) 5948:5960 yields 0.068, 124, 10.4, 10.26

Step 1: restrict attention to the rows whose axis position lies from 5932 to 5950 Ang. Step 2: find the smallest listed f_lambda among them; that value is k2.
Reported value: 10.26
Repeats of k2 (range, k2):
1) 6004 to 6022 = 10.01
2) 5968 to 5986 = 10.02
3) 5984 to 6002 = 10.13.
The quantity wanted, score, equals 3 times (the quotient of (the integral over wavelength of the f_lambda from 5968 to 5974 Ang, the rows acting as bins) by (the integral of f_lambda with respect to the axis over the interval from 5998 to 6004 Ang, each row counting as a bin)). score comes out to 2.9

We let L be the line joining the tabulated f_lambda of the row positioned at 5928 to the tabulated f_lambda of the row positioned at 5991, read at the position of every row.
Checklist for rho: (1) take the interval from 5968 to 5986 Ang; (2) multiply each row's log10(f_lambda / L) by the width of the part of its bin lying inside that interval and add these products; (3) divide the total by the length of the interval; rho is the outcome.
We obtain -0.012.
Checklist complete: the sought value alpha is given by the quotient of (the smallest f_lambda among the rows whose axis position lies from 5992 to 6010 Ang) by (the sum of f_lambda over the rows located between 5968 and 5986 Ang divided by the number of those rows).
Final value 0.98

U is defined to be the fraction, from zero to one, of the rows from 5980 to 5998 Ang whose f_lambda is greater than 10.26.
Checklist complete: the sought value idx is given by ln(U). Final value -0.18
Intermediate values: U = 0.83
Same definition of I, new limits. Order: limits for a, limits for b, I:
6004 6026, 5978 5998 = 3.0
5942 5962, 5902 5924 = 1.8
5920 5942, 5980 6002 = 3.2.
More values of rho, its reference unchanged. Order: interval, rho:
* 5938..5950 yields 0.011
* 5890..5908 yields -0.039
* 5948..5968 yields -0.001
